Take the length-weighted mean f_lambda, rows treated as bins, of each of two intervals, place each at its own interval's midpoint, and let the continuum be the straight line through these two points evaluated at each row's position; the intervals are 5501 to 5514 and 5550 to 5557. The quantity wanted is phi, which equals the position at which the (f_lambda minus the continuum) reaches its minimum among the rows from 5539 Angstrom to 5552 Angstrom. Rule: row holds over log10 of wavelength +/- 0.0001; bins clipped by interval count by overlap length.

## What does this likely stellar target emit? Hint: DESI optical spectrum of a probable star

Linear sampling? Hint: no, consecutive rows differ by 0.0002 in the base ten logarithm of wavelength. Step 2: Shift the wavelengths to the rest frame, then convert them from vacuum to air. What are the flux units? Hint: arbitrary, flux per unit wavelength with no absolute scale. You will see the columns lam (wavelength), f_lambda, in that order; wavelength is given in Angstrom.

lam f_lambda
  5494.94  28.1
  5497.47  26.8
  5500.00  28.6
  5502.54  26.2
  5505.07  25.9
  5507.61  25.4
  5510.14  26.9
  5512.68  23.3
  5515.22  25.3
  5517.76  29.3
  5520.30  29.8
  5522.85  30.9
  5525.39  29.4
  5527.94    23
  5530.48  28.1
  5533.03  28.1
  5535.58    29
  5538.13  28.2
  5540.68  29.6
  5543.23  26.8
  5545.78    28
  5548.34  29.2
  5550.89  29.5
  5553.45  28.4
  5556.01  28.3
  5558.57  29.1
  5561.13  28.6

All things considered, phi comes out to 5543.23 Angstrom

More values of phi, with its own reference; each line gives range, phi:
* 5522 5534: 5527.94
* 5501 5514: 5512.68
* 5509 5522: 5512.68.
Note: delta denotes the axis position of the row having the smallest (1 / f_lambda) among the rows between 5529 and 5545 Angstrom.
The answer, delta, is 5540.68 Angstrom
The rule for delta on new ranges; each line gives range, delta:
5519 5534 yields 5522.85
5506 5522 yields 5520.30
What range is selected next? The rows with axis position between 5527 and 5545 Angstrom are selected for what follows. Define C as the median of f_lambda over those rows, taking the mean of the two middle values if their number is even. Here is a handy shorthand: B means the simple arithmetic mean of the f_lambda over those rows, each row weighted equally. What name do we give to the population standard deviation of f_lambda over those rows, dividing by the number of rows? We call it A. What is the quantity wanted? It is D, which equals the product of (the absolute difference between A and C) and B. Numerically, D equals 718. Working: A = 2.02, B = 27.5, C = 28.1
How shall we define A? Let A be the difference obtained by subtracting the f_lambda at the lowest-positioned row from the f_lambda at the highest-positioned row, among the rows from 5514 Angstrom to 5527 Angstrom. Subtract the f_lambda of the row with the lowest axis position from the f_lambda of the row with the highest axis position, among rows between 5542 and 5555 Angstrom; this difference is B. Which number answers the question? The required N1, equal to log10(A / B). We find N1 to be 0.4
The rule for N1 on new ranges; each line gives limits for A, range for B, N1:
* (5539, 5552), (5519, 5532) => -1.2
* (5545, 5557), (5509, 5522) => -1.0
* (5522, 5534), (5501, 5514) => 0.0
